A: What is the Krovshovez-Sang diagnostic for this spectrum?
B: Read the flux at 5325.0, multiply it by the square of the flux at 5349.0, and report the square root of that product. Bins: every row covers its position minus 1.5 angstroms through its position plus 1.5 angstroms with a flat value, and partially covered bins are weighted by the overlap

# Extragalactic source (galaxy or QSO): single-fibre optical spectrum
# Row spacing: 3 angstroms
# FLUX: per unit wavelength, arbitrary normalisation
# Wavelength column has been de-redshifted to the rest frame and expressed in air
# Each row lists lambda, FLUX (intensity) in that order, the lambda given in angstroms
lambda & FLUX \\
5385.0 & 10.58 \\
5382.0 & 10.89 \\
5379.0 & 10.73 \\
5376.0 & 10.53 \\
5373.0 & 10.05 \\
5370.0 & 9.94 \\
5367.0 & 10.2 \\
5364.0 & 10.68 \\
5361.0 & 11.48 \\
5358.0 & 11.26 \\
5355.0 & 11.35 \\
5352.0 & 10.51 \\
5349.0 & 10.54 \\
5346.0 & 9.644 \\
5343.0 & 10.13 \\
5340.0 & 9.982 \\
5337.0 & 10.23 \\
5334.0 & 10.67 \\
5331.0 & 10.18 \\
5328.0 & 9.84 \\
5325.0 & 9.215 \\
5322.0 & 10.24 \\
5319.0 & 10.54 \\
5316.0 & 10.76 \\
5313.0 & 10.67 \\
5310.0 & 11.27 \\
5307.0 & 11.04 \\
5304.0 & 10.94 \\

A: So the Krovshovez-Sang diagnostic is 32.0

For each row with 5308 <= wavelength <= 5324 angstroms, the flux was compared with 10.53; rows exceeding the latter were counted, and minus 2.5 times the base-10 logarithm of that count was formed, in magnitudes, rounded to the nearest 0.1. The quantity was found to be -1.5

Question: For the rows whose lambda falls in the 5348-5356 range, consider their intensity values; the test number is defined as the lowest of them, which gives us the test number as 10.51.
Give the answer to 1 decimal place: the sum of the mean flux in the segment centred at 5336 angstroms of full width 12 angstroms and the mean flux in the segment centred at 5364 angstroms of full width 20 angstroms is 21.0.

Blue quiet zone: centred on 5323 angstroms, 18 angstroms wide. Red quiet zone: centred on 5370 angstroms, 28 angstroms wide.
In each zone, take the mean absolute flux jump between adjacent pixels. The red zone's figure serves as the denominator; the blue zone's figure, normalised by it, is 1.48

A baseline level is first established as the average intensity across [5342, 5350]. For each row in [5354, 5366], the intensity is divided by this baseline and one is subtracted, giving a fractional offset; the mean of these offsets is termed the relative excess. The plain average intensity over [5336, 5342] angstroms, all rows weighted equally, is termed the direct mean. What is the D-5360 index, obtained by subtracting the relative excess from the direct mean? 10.0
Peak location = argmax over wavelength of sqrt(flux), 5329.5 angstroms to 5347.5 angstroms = 5334.0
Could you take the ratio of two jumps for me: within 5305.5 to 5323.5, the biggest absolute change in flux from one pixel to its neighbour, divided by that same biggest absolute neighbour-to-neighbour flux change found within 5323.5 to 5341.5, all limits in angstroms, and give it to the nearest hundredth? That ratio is 0.96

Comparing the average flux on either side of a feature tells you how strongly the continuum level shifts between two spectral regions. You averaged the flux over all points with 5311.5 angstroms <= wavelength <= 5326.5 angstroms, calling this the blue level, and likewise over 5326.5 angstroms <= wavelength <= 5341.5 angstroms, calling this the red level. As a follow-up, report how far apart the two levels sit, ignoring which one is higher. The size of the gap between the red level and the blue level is 0.105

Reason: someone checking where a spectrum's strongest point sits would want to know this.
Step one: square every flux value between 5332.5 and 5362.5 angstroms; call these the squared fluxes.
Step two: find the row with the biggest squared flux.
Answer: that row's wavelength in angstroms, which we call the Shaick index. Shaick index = 5361.0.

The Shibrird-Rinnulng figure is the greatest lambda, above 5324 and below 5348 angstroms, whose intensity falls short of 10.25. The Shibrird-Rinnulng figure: 5346.0 angstroms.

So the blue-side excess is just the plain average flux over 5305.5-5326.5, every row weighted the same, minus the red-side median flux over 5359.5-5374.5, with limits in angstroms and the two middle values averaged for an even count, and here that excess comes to 0.3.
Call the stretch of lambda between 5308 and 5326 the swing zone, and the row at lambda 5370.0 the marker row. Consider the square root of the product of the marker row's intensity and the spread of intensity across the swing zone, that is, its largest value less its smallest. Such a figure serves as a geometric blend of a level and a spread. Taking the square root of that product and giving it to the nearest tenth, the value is 4.5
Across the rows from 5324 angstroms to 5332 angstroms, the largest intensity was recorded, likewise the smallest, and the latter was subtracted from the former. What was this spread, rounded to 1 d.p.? 1.0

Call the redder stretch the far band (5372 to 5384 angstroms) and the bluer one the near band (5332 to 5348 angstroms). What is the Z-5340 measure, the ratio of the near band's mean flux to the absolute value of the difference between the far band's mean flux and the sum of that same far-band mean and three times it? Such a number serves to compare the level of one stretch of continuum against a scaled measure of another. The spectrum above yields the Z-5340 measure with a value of 0.320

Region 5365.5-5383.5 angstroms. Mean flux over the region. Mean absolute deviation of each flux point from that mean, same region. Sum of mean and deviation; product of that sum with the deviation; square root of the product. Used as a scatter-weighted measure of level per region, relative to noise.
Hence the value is 1.87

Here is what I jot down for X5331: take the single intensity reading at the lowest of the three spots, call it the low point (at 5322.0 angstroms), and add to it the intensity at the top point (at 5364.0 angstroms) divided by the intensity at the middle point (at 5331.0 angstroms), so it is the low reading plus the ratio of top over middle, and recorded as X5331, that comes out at 11.3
